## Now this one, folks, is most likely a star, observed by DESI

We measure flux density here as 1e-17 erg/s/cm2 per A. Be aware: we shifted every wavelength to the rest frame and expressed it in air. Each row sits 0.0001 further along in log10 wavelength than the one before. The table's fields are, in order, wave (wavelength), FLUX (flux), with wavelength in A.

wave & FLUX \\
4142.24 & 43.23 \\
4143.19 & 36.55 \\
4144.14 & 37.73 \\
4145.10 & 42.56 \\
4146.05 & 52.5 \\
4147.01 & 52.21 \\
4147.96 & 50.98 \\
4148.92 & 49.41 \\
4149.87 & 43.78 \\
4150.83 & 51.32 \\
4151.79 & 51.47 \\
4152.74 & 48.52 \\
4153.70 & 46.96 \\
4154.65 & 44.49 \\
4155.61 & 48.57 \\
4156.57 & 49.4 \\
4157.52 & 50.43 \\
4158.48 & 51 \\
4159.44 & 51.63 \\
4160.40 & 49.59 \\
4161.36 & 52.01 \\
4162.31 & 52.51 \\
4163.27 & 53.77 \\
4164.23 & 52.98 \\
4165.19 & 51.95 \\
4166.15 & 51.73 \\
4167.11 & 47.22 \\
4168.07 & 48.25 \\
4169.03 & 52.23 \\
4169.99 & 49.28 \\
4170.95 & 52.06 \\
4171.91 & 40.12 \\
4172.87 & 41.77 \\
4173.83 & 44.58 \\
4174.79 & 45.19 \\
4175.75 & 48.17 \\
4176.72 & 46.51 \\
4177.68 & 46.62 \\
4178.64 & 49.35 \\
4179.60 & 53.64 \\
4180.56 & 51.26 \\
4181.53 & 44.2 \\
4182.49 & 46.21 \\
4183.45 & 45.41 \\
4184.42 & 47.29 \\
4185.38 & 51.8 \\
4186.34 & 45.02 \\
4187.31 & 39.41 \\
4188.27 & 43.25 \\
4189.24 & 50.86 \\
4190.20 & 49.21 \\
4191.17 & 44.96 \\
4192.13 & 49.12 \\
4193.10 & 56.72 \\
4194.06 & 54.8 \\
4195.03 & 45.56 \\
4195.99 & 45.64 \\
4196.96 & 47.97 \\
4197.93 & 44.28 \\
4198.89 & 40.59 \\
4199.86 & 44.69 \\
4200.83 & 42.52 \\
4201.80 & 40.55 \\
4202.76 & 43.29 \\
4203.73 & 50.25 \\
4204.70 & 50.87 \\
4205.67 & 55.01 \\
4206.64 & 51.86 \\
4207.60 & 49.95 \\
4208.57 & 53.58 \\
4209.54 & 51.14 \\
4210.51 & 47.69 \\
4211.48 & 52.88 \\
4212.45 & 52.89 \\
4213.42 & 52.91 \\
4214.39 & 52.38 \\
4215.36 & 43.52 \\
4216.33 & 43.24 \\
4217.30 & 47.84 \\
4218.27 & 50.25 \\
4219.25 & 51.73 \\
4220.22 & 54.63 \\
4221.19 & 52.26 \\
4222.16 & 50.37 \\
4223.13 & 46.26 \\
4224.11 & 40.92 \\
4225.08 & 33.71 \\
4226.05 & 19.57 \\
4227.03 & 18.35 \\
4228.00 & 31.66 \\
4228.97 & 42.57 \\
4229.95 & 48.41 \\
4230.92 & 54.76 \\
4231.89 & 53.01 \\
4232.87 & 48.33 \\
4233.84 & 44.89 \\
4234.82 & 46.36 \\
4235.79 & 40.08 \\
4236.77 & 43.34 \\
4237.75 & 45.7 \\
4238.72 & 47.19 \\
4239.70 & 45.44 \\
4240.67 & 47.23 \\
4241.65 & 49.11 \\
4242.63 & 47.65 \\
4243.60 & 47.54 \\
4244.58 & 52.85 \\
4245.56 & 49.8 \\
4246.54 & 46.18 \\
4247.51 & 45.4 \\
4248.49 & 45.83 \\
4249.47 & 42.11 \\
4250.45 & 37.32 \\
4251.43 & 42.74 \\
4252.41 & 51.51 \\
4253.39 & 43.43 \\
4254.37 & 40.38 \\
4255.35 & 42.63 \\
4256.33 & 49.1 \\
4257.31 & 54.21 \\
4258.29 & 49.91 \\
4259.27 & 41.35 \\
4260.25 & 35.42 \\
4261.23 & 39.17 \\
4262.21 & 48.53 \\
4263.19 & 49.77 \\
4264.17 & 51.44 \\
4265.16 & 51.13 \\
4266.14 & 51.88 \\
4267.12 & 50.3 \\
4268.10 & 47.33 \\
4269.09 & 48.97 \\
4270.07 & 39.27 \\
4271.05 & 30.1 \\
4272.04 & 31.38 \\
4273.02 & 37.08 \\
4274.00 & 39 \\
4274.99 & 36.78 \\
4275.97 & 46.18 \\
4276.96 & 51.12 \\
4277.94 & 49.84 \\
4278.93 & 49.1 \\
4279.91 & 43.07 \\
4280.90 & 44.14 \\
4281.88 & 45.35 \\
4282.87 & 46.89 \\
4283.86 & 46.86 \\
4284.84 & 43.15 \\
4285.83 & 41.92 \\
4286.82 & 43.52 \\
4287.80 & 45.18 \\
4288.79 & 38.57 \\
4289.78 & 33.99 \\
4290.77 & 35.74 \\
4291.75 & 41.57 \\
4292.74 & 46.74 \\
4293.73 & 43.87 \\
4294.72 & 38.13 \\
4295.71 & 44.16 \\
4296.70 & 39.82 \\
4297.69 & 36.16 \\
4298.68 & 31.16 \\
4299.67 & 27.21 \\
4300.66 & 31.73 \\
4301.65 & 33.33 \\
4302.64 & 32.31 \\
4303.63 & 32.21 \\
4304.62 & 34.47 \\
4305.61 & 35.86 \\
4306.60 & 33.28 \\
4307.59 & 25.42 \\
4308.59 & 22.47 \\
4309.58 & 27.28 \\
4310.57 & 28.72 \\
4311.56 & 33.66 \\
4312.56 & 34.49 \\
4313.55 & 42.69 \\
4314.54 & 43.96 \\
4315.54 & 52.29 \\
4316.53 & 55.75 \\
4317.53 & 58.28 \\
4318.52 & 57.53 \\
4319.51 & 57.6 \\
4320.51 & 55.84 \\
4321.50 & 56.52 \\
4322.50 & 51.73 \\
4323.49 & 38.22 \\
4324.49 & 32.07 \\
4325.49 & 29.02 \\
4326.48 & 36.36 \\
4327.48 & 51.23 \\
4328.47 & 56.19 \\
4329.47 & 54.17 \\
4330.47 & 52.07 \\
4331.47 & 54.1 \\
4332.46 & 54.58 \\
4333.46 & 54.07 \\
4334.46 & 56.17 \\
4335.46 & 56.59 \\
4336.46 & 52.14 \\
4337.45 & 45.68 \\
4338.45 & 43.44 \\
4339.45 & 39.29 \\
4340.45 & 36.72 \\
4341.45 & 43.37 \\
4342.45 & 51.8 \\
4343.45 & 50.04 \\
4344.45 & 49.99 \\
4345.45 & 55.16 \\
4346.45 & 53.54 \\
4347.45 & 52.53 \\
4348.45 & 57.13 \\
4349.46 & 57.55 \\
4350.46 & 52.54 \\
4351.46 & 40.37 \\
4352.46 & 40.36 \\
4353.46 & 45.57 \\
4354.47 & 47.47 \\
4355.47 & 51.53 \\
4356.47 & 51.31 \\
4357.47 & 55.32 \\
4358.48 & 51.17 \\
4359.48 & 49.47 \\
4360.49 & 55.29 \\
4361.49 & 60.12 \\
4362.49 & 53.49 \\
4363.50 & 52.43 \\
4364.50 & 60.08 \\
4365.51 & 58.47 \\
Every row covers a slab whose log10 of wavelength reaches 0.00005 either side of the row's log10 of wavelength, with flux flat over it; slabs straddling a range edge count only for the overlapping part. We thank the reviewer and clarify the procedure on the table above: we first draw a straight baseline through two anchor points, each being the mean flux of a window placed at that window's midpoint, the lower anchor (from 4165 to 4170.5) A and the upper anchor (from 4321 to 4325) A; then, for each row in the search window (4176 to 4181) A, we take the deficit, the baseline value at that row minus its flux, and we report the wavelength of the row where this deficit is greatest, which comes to 4176.72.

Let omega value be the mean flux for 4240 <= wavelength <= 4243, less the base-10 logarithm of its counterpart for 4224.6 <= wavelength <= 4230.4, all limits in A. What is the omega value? 46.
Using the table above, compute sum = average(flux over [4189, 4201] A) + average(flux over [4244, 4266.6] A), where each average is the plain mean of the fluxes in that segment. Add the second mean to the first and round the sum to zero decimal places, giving 94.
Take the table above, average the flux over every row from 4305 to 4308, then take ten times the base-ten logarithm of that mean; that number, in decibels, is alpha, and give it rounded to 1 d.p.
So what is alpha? 15.0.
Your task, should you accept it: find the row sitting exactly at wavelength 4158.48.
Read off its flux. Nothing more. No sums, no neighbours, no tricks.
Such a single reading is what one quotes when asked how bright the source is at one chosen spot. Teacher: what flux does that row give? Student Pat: 51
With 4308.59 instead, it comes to 22.47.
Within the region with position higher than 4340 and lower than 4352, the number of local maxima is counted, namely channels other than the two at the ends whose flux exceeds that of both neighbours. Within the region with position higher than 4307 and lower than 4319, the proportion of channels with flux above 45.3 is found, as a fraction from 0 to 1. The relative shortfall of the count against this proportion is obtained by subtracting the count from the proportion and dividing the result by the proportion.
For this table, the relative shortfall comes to -8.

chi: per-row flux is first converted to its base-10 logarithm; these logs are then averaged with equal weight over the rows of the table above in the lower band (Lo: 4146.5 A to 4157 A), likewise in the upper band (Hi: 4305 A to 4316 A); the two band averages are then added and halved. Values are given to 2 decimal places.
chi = 1.61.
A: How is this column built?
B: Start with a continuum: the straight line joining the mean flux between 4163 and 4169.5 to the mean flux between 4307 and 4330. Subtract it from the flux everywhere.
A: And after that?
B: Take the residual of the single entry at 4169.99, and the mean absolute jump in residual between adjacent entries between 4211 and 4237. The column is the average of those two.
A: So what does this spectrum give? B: 1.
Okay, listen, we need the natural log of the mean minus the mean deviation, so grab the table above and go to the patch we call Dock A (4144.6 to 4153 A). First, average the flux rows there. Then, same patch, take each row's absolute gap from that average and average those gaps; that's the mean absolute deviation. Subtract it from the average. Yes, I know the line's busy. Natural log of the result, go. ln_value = 3.84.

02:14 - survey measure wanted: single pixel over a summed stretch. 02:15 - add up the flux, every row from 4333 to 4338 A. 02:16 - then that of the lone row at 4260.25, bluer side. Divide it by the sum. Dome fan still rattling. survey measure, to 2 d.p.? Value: 0.13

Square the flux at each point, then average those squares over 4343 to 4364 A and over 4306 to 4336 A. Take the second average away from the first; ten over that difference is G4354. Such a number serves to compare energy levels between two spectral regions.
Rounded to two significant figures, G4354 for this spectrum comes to 0.021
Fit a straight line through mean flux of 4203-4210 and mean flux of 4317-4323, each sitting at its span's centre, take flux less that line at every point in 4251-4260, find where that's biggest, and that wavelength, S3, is 4257.31 A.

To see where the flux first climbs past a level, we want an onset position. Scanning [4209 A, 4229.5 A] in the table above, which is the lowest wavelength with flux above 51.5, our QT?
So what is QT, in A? 4211.48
